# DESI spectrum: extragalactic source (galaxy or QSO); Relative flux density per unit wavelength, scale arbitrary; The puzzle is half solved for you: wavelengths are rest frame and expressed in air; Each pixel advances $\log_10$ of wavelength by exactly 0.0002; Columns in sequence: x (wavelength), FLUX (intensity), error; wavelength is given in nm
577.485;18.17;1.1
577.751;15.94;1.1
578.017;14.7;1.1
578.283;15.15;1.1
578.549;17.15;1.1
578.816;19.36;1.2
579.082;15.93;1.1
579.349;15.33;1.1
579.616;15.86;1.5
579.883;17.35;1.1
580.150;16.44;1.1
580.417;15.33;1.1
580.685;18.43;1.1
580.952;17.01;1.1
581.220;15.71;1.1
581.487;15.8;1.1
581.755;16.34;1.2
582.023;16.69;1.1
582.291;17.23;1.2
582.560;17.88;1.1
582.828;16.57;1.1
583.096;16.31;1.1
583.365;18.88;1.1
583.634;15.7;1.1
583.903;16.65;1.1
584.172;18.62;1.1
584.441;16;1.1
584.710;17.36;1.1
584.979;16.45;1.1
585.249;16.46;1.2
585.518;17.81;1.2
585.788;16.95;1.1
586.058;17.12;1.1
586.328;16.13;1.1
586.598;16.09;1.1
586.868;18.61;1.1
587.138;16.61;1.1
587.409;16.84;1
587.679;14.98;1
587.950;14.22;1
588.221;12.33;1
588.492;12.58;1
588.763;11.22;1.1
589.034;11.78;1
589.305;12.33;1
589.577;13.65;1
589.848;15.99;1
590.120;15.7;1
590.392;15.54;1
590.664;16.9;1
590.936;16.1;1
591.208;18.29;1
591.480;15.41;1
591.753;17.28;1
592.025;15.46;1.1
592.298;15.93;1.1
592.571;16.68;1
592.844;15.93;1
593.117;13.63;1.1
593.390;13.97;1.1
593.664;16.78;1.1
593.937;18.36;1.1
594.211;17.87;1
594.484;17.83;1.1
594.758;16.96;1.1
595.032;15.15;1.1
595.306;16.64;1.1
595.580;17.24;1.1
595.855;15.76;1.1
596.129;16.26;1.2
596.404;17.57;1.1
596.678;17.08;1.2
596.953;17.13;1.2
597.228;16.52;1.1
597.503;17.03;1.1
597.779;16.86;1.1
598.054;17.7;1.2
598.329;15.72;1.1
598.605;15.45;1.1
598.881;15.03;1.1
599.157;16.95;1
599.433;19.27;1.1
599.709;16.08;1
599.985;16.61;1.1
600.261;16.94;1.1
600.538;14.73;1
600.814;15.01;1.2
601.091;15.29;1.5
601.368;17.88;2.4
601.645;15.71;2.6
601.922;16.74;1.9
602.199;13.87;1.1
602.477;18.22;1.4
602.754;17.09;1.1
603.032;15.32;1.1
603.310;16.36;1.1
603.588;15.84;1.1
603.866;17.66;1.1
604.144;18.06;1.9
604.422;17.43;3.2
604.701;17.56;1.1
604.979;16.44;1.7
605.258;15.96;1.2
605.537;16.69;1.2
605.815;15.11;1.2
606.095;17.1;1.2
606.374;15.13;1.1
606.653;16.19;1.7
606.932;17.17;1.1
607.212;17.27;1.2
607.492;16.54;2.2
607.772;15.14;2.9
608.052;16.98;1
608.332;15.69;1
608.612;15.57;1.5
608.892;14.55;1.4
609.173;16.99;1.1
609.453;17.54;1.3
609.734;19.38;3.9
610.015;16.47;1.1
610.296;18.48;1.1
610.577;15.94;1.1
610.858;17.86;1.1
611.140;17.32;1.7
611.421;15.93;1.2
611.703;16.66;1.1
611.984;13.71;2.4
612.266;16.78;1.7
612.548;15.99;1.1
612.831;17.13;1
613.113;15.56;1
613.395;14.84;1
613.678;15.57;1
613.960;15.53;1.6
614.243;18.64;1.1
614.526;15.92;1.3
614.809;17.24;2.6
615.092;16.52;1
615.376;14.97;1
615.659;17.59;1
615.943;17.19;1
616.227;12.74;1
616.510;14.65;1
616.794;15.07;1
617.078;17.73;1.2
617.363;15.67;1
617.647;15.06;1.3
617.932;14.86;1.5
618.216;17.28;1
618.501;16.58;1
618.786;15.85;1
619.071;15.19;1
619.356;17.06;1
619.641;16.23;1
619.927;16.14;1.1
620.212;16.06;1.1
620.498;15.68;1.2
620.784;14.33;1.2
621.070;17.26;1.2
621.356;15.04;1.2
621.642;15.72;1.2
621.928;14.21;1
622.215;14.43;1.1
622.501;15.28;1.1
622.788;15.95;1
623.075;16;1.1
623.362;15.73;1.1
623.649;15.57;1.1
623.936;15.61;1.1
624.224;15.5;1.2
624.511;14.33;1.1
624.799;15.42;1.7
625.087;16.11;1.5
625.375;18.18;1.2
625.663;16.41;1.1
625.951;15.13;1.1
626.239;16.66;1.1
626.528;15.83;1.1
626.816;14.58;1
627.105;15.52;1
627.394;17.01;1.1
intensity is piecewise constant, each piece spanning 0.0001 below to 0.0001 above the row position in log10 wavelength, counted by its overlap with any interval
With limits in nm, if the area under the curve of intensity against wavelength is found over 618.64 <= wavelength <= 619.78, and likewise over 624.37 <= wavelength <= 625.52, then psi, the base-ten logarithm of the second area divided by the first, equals 0.002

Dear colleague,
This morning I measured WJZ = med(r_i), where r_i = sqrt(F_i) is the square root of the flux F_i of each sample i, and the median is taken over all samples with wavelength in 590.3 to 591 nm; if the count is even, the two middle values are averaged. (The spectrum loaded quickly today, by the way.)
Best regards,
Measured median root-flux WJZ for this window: 4.01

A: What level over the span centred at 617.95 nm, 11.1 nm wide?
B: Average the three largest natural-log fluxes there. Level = 2.89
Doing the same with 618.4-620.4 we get 2.81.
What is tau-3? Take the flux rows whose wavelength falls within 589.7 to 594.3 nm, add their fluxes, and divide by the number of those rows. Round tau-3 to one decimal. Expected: 16.2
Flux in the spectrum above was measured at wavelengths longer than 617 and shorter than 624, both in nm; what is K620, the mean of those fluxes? 15.8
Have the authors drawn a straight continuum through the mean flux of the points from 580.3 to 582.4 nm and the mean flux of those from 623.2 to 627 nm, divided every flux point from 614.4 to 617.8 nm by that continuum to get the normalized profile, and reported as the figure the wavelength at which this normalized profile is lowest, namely 616.227 nm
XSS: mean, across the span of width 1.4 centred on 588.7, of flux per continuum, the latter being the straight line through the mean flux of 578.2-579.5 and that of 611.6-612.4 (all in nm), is 0.74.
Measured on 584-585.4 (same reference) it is 1.03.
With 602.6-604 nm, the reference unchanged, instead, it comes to 1.03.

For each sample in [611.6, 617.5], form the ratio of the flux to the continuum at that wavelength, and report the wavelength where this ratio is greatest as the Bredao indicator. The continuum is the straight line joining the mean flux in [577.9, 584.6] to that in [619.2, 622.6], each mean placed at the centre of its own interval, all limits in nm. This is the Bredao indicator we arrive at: 614.243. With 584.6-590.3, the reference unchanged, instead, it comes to 586.868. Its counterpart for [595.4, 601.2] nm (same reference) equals 599.433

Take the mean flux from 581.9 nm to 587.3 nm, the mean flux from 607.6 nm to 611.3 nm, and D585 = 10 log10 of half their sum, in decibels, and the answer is 12.3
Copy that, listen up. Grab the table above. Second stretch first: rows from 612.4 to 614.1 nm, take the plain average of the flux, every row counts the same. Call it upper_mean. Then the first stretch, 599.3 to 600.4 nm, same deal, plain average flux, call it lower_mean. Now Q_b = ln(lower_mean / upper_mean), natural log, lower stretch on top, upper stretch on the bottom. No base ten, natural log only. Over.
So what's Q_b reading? 0.088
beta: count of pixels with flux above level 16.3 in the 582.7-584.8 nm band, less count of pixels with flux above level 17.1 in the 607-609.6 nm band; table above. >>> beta 4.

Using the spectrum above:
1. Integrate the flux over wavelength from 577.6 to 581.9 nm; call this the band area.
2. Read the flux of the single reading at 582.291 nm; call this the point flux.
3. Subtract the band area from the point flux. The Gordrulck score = -53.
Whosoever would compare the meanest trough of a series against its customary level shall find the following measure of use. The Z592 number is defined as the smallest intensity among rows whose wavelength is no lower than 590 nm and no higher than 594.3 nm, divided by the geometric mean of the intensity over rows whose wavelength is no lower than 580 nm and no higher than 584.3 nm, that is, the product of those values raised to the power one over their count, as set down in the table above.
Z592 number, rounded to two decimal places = 0.81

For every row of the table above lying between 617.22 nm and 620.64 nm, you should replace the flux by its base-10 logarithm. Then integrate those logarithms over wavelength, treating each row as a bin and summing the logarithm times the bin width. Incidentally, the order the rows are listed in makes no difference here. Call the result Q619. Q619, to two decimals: 4.11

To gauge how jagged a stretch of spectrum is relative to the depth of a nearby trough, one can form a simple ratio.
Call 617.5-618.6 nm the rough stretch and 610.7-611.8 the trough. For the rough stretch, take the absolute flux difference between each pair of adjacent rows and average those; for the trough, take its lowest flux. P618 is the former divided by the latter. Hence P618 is 0.069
